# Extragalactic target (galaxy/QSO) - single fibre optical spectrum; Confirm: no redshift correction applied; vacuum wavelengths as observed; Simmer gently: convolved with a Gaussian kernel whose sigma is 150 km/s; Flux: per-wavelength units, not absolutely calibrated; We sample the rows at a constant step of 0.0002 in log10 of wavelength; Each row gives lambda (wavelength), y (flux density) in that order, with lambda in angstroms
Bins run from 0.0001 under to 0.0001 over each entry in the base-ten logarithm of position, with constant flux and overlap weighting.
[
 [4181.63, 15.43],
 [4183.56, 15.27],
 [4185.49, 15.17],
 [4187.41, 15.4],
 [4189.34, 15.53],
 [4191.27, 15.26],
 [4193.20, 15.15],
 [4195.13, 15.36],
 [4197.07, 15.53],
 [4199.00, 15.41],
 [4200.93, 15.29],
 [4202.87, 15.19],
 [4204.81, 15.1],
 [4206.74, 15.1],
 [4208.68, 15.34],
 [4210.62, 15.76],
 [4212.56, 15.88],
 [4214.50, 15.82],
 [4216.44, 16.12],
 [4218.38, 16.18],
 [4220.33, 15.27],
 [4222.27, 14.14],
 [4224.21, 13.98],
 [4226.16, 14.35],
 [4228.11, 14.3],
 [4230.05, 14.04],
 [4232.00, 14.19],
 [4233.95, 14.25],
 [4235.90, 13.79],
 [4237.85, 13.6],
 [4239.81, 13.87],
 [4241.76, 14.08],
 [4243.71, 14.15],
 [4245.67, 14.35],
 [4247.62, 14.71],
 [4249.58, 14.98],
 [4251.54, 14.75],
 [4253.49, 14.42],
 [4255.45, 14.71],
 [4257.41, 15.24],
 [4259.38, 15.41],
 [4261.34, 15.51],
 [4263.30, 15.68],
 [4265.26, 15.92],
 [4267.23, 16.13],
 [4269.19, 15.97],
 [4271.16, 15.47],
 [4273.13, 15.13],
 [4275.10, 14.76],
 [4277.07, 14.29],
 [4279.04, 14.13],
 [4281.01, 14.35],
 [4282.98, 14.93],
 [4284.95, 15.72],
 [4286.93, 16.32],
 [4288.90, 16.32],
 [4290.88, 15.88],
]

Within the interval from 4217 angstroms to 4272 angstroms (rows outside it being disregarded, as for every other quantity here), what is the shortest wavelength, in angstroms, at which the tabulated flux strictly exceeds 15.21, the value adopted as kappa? 4218.38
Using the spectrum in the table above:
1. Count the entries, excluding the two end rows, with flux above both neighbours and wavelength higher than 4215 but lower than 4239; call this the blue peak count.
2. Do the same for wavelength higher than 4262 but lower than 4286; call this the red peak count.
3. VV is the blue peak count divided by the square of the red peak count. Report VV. 3.0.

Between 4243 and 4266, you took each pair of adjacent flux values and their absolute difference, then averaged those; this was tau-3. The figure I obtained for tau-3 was 0.26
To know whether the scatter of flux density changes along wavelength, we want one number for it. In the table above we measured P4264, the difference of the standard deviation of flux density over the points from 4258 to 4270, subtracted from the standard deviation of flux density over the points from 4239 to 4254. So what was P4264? 0.10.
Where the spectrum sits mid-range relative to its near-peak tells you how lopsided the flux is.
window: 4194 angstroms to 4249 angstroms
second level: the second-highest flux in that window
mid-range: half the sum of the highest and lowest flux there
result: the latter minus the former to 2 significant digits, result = -1.2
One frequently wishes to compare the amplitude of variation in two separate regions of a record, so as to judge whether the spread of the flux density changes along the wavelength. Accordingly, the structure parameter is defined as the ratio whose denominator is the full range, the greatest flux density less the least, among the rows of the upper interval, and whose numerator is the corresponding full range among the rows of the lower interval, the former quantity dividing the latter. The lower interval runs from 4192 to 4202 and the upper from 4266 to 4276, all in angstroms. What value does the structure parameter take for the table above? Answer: 0.28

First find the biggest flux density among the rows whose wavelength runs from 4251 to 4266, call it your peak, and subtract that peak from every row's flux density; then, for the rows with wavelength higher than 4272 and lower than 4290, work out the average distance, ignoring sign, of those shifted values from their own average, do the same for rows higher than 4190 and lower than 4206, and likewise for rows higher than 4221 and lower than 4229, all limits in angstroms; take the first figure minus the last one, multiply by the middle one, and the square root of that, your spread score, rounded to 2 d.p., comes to 0.25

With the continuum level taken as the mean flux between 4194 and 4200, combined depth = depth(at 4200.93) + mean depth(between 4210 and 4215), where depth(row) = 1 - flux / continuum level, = -0.02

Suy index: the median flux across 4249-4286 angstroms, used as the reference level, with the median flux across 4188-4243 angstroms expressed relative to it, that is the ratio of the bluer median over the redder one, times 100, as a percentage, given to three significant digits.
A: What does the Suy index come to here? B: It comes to 100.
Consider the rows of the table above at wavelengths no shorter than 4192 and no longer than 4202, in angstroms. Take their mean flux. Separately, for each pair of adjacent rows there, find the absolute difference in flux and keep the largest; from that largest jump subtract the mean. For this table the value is -15.1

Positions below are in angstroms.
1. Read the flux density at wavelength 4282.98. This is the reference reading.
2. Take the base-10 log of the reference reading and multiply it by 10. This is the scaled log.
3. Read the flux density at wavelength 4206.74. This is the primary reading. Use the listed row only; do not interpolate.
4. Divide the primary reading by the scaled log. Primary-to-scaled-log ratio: 1.29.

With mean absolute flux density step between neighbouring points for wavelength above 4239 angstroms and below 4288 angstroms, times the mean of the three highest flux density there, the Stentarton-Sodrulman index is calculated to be 5.1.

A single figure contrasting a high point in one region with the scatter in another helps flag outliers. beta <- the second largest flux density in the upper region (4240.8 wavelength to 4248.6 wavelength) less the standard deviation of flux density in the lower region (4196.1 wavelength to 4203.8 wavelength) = 14.2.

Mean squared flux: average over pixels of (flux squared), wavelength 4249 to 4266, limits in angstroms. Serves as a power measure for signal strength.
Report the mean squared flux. 231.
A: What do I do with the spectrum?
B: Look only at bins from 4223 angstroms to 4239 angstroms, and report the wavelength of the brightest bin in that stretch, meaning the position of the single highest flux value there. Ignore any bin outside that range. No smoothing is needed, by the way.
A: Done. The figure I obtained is 4226.16 angstroms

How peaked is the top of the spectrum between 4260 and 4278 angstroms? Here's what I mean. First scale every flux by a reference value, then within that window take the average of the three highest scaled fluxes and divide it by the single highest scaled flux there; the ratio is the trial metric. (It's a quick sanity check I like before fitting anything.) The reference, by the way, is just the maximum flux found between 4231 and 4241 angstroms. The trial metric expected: 0.992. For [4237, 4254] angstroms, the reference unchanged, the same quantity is 0.989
